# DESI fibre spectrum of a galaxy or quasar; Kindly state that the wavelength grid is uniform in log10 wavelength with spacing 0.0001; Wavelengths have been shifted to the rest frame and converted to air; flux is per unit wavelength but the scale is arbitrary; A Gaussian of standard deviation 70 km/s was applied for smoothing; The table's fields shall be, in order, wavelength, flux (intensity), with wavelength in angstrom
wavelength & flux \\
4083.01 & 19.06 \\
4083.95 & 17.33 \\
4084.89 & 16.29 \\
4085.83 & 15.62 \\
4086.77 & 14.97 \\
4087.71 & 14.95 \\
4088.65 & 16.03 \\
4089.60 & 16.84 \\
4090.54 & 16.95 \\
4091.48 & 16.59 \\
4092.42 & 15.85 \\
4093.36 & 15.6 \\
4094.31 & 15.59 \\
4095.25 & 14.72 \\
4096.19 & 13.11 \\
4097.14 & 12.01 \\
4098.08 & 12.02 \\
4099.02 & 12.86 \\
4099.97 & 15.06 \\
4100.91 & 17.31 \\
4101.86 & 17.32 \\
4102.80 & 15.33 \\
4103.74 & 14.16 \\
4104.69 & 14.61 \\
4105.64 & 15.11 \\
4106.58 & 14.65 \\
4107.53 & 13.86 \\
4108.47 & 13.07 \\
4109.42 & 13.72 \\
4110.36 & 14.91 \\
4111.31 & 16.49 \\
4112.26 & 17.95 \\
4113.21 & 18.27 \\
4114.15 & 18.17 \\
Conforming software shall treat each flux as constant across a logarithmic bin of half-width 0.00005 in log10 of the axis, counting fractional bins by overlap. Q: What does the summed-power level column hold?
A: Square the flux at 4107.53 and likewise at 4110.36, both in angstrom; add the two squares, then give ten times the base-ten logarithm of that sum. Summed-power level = 26.2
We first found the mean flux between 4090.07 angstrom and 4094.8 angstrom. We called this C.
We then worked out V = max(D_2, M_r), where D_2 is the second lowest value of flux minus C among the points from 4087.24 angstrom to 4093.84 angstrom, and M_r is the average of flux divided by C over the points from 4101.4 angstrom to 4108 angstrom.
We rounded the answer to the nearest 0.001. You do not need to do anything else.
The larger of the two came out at 0.931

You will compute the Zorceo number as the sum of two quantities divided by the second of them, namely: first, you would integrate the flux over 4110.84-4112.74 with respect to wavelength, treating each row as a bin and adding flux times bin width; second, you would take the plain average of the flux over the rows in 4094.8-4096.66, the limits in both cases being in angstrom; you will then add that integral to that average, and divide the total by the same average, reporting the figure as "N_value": 3.34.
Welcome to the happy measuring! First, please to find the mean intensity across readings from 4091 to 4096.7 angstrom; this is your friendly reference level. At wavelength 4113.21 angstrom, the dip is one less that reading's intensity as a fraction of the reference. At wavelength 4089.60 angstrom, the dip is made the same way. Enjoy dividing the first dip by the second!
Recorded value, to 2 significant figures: 1.9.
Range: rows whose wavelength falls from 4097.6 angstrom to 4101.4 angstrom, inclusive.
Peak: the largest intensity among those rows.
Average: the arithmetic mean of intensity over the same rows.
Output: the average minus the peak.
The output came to -3.0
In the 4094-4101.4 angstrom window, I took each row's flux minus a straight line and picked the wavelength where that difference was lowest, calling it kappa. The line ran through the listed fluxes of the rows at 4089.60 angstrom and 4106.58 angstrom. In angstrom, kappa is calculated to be 4097.14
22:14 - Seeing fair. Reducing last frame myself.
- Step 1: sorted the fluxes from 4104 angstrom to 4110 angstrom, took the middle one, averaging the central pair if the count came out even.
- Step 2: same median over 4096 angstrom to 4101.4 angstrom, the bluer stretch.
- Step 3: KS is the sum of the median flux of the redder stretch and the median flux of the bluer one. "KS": 27.2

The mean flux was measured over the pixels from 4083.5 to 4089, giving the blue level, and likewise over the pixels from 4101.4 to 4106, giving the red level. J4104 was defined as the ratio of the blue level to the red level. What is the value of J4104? 1.04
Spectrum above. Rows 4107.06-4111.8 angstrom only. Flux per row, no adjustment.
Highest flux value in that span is 16.49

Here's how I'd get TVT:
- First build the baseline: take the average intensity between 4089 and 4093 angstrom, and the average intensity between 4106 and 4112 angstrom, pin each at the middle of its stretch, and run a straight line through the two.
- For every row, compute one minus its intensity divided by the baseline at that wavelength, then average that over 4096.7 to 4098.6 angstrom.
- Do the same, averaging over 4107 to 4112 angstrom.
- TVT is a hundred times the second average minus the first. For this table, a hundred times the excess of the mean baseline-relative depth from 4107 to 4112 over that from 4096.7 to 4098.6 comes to -24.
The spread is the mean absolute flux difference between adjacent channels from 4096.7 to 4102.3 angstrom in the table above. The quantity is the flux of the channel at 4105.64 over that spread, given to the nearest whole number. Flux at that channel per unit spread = 14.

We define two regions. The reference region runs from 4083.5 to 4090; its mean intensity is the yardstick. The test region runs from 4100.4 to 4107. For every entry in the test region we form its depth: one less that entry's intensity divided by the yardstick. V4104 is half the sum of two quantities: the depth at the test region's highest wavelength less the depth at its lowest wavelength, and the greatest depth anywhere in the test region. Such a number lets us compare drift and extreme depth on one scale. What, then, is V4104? 0.14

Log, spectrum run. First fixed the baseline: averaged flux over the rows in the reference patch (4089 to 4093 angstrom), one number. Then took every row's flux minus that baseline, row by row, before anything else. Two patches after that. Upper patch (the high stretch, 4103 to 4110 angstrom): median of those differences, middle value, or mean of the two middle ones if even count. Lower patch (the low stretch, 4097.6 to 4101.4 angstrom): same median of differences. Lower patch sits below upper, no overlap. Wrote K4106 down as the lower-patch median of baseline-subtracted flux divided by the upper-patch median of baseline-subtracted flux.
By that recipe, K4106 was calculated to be 1.08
